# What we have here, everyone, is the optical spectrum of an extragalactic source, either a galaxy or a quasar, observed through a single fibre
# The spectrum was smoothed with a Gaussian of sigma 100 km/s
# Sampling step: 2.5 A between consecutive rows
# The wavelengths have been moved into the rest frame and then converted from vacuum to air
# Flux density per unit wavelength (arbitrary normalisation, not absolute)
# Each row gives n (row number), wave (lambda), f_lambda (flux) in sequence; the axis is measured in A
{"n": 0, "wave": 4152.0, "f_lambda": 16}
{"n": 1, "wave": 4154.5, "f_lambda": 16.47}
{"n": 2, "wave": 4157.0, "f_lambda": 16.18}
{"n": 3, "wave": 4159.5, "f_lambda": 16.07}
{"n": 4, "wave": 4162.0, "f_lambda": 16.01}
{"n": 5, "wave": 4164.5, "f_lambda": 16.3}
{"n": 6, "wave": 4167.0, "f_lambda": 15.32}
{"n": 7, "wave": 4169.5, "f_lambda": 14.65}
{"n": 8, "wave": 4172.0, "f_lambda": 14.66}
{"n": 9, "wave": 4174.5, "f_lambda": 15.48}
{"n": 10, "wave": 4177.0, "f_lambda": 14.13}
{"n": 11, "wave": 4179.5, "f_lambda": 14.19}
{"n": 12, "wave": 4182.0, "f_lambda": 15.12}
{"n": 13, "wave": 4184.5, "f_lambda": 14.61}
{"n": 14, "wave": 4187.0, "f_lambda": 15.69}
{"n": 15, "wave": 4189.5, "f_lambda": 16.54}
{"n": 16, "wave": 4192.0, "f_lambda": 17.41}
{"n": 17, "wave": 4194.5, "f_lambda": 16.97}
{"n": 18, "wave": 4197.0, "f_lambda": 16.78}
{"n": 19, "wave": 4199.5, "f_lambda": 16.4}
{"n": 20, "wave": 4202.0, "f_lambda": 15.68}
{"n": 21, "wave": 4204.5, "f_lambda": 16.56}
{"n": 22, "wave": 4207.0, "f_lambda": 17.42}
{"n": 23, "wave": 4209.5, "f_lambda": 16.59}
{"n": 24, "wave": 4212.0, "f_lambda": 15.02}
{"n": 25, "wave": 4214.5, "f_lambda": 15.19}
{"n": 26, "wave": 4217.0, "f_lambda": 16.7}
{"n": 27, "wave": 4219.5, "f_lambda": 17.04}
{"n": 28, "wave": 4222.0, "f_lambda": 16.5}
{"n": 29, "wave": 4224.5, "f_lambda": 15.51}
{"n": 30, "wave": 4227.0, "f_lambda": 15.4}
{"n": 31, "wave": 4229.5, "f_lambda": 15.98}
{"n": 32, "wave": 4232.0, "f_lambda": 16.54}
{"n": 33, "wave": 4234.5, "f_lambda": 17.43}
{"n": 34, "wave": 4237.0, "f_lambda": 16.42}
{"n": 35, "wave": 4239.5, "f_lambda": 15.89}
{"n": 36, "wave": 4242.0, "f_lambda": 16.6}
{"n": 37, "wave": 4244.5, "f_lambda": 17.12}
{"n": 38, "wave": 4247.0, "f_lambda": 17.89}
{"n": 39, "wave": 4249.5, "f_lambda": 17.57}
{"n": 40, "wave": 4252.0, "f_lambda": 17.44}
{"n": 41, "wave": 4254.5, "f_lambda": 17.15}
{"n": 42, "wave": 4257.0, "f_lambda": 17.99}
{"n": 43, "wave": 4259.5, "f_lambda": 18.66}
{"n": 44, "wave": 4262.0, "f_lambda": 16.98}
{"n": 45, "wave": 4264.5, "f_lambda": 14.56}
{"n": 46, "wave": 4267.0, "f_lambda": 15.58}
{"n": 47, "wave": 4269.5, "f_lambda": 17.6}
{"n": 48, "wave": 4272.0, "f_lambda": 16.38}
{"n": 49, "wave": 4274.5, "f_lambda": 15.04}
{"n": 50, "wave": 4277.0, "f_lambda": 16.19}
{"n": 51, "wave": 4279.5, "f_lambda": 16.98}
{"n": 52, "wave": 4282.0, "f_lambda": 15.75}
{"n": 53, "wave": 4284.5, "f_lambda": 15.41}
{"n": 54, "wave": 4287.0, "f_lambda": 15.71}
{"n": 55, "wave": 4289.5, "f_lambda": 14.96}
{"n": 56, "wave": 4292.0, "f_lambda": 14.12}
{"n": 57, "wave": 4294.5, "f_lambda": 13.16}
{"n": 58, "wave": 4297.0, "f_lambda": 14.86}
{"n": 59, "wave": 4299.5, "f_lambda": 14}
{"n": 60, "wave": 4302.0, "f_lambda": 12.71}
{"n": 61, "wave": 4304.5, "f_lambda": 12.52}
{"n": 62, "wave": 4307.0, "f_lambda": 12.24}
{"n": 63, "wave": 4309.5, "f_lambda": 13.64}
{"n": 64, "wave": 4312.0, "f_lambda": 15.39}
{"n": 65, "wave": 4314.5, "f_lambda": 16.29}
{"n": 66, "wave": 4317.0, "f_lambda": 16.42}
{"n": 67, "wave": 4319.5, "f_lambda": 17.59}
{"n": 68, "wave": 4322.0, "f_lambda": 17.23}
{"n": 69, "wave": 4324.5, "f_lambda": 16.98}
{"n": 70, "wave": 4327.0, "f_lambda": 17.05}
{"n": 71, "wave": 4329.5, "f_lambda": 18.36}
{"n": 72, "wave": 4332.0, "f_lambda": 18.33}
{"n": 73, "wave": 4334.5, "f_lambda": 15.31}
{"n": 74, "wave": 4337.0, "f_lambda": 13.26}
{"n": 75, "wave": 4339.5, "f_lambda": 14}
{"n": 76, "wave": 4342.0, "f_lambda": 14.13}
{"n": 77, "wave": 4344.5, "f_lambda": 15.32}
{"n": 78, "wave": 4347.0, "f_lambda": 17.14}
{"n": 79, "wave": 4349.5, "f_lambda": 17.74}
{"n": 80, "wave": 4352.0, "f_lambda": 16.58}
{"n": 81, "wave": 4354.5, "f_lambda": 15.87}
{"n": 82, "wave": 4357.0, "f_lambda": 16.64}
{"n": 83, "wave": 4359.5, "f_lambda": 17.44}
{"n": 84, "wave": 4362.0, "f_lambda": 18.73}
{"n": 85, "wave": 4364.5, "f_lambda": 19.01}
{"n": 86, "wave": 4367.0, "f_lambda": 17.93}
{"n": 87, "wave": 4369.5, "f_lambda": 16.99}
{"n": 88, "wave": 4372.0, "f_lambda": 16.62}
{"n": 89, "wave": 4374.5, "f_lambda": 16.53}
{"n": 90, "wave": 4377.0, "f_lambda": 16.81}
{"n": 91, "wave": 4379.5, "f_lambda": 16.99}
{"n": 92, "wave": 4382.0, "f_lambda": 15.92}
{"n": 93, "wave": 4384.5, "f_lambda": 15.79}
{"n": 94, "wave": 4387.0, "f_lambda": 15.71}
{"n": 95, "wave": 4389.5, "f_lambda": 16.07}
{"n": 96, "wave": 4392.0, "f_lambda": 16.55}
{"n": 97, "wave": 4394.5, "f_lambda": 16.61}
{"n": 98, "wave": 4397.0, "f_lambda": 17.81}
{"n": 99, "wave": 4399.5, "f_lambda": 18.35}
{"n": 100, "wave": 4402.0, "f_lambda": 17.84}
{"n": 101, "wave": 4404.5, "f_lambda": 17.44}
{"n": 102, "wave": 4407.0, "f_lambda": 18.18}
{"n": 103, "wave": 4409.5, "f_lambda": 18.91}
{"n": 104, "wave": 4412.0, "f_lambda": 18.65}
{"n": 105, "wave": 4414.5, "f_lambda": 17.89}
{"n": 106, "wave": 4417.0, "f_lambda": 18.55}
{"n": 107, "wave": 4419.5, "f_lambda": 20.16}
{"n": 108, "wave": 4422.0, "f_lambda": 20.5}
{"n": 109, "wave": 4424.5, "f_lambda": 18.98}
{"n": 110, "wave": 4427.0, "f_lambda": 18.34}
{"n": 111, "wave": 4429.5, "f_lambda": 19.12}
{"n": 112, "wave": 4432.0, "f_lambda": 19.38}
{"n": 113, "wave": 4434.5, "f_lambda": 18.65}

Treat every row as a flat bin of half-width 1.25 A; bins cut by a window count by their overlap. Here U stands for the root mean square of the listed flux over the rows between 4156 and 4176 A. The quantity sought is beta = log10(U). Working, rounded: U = 15.6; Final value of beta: 1.19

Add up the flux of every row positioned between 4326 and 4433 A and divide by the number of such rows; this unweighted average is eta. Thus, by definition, 17.3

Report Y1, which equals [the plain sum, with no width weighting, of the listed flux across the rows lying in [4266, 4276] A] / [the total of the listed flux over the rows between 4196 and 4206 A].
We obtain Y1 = 0.99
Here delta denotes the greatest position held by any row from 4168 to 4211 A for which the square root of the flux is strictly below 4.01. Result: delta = 4202.0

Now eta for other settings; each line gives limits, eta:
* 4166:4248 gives 16.0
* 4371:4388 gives 16.3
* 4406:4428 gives 18.9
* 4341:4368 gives 17.0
